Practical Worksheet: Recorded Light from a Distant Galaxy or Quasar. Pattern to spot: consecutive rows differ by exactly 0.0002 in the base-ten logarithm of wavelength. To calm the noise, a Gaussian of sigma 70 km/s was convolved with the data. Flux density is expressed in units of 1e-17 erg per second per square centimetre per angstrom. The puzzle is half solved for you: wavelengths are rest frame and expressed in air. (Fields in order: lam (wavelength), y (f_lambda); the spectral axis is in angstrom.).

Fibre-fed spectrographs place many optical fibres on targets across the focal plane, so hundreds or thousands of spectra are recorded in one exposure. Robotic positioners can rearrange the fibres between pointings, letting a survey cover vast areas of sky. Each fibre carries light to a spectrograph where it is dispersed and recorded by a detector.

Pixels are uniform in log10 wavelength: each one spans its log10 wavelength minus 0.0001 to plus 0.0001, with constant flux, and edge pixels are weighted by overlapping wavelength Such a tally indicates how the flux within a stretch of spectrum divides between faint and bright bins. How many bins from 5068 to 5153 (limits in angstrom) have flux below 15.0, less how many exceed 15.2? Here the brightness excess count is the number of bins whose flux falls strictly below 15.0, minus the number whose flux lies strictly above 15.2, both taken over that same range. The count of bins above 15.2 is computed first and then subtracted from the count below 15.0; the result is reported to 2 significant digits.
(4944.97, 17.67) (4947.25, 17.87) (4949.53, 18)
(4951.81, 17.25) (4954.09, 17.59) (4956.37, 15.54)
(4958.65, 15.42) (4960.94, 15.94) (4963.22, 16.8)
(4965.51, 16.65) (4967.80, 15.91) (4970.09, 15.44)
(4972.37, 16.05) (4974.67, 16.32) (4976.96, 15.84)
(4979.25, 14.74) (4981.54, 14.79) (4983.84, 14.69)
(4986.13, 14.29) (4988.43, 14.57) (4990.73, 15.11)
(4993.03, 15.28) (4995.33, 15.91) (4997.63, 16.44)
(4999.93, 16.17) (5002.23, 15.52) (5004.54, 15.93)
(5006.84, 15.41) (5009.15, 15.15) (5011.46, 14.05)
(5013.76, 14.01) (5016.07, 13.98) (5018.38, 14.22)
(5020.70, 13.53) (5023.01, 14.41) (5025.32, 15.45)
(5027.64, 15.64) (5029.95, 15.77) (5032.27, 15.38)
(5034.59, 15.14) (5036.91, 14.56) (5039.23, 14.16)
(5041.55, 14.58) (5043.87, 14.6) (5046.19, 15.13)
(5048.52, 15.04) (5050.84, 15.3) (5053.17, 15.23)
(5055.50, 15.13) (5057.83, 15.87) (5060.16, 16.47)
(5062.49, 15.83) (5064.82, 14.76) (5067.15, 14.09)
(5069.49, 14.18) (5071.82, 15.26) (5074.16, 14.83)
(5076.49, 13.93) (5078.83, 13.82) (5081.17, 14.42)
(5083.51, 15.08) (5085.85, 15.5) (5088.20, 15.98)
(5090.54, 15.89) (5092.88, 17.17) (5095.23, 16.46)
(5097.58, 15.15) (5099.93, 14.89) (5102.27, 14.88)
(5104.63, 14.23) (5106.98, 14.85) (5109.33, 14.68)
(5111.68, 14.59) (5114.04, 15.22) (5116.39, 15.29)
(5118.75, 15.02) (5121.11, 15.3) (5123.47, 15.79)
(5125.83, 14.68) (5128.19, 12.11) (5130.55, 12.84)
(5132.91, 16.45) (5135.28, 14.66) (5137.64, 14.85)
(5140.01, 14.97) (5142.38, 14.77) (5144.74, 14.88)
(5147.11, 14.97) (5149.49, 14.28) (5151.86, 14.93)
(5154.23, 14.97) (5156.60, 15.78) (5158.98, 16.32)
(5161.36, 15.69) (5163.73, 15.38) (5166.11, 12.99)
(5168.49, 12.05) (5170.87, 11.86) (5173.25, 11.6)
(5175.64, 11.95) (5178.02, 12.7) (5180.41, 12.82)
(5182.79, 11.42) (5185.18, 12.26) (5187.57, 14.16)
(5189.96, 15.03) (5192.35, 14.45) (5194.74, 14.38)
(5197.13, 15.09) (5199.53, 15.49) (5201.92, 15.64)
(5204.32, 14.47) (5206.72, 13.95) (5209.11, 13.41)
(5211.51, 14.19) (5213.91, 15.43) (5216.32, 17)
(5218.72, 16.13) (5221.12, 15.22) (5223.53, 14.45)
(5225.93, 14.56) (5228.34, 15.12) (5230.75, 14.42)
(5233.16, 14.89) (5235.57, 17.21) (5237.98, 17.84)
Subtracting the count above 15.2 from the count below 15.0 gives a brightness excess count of 11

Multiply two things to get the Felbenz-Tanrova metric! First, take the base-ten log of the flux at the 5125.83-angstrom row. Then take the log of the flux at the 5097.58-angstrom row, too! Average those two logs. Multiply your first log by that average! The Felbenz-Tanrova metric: 1.37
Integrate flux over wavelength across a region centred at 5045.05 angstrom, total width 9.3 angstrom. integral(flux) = 138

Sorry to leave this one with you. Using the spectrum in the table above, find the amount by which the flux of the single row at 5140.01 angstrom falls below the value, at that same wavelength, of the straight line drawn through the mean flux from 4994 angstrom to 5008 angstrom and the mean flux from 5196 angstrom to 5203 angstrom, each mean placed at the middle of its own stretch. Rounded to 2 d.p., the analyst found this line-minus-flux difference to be 0.58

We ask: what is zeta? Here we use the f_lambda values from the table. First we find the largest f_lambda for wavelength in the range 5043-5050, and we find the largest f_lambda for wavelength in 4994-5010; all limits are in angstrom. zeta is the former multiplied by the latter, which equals 249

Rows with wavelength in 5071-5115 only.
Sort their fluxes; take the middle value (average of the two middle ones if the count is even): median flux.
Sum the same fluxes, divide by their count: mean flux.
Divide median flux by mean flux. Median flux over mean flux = 0.99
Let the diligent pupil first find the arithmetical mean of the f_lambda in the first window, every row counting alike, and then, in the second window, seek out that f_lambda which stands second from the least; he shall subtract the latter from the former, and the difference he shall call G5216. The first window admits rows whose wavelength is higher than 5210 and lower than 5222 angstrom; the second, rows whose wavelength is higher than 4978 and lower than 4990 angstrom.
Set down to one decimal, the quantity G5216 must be 1.0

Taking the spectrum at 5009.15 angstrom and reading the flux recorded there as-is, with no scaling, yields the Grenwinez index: 15.15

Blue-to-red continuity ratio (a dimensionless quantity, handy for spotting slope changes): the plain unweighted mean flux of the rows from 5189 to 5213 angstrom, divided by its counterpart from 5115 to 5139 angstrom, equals 0.994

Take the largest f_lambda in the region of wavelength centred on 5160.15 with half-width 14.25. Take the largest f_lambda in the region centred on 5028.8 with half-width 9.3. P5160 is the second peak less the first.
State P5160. -0.55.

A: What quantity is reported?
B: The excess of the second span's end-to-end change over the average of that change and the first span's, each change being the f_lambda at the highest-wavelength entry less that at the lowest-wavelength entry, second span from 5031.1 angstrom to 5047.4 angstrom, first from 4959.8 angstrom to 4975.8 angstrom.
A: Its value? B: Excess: -0.3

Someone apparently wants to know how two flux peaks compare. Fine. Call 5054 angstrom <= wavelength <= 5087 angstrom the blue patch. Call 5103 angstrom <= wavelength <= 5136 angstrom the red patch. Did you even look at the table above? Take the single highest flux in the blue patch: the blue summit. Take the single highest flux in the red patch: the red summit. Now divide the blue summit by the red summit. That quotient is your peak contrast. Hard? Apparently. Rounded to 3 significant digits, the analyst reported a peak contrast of 1.00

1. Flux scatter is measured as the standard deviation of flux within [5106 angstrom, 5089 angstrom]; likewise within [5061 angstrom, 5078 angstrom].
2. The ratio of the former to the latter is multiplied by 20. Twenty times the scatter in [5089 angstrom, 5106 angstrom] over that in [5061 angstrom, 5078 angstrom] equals 30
